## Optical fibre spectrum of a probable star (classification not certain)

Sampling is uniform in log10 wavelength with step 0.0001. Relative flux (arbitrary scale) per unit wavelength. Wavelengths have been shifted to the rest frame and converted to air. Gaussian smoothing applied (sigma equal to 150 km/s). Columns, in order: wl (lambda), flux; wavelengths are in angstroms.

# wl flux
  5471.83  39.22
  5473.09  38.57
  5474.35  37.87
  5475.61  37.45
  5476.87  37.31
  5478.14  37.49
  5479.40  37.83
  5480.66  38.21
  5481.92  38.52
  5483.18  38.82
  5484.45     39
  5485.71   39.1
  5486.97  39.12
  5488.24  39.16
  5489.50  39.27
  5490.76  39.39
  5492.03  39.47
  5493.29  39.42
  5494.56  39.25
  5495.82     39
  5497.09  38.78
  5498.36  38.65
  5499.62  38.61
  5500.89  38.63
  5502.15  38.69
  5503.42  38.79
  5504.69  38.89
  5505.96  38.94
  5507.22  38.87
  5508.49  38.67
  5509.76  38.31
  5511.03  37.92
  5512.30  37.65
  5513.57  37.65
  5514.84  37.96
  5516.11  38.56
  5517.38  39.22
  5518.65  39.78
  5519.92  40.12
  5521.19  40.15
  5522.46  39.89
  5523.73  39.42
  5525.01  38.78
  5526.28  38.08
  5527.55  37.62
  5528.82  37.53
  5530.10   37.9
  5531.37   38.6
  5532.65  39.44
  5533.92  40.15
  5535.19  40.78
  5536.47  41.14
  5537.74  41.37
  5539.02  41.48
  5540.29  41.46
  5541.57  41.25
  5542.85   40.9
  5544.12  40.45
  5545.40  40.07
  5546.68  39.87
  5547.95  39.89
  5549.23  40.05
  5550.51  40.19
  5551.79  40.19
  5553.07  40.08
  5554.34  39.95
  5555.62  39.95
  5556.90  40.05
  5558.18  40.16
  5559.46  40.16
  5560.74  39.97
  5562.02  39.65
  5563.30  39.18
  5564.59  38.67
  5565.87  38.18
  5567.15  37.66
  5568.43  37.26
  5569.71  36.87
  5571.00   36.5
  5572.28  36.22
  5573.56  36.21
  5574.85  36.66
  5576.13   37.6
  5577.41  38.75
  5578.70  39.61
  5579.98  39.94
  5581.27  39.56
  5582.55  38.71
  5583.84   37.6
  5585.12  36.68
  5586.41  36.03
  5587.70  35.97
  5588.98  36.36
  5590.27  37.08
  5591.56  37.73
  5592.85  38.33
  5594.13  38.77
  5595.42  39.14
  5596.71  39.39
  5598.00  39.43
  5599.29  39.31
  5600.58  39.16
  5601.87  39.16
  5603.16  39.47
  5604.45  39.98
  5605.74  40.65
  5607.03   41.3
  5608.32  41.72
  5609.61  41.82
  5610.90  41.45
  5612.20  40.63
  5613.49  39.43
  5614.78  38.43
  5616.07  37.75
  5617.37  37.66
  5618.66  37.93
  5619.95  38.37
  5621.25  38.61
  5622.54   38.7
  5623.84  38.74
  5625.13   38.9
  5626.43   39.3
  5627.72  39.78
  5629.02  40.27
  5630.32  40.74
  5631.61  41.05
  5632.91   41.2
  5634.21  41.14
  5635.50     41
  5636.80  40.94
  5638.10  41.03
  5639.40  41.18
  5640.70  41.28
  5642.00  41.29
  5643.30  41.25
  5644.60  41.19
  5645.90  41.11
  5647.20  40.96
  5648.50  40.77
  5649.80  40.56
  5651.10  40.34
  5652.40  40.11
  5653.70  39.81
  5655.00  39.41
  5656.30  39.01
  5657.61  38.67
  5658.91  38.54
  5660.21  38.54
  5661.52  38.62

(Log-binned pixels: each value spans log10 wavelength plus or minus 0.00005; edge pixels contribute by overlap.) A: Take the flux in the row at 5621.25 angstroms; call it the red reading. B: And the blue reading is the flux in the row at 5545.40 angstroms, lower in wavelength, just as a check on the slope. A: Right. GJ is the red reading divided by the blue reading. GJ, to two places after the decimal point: 0.96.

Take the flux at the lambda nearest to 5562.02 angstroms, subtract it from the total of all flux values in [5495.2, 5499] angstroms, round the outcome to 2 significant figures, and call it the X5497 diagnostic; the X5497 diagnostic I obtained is 77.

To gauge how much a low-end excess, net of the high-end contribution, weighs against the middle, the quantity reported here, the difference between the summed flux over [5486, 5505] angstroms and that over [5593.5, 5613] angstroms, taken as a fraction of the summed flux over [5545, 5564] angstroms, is -0.027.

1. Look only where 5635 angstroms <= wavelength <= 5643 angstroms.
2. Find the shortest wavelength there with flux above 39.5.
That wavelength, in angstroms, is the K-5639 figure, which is 5635.50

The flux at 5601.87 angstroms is 39.16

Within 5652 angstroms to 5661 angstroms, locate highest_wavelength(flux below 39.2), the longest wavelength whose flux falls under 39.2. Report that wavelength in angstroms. 5660.21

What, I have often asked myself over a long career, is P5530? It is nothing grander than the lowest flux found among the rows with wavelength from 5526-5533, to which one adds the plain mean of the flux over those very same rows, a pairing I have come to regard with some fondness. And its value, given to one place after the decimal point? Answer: 75.7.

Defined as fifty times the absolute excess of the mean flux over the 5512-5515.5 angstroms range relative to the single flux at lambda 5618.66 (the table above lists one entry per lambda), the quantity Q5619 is 9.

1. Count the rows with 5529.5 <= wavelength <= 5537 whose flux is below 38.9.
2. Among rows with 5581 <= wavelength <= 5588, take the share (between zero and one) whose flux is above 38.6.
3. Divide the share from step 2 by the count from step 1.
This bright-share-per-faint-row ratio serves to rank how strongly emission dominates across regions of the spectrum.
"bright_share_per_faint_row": 0.17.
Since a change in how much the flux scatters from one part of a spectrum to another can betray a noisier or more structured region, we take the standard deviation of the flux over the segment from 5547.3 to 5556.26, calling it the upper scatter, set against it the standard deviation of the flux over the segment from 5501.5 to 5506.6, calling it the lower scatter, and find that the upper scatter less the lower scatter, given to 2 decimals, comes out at 0.01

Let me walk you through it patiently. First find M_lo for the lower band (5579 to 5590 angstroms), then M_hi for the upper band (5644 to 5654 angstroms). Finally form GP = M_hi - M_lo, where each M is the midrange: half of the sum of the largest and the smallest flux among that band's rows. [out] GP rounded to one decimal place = 2.5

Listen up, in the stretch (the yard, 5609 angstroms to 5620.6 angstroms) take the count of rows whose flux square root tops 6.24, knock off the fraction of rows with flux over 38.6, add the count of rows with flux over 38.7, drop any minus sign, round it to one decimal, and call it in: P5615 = 7.6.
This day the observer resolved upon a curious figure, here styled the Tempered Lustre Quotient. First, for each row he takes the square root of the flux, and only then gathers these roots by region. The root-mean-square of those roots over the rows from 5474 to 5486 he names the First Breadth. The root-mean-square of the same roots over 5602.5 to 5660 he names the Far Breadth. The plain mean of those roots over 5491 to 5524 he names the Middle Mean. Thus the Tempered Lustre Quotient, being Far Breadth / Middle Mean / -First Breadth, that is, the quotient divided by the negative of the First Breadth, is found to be -0.164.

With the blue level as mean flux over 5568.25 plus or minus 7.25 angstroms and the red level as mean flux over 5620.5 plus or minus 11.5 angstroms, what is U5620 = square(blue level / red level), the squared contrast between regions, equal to 0.91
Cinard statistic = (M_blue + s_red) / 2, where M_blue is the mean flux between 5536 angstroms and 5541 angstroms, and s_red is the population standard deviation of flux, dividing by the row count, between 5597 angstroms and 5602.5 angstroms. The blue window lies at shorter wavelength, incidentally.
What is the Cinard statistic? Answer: 20.7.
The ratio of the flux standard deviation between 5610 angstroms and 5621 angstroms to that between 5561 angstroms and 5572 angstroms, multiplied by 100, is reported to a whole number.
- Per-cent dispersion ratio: 126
